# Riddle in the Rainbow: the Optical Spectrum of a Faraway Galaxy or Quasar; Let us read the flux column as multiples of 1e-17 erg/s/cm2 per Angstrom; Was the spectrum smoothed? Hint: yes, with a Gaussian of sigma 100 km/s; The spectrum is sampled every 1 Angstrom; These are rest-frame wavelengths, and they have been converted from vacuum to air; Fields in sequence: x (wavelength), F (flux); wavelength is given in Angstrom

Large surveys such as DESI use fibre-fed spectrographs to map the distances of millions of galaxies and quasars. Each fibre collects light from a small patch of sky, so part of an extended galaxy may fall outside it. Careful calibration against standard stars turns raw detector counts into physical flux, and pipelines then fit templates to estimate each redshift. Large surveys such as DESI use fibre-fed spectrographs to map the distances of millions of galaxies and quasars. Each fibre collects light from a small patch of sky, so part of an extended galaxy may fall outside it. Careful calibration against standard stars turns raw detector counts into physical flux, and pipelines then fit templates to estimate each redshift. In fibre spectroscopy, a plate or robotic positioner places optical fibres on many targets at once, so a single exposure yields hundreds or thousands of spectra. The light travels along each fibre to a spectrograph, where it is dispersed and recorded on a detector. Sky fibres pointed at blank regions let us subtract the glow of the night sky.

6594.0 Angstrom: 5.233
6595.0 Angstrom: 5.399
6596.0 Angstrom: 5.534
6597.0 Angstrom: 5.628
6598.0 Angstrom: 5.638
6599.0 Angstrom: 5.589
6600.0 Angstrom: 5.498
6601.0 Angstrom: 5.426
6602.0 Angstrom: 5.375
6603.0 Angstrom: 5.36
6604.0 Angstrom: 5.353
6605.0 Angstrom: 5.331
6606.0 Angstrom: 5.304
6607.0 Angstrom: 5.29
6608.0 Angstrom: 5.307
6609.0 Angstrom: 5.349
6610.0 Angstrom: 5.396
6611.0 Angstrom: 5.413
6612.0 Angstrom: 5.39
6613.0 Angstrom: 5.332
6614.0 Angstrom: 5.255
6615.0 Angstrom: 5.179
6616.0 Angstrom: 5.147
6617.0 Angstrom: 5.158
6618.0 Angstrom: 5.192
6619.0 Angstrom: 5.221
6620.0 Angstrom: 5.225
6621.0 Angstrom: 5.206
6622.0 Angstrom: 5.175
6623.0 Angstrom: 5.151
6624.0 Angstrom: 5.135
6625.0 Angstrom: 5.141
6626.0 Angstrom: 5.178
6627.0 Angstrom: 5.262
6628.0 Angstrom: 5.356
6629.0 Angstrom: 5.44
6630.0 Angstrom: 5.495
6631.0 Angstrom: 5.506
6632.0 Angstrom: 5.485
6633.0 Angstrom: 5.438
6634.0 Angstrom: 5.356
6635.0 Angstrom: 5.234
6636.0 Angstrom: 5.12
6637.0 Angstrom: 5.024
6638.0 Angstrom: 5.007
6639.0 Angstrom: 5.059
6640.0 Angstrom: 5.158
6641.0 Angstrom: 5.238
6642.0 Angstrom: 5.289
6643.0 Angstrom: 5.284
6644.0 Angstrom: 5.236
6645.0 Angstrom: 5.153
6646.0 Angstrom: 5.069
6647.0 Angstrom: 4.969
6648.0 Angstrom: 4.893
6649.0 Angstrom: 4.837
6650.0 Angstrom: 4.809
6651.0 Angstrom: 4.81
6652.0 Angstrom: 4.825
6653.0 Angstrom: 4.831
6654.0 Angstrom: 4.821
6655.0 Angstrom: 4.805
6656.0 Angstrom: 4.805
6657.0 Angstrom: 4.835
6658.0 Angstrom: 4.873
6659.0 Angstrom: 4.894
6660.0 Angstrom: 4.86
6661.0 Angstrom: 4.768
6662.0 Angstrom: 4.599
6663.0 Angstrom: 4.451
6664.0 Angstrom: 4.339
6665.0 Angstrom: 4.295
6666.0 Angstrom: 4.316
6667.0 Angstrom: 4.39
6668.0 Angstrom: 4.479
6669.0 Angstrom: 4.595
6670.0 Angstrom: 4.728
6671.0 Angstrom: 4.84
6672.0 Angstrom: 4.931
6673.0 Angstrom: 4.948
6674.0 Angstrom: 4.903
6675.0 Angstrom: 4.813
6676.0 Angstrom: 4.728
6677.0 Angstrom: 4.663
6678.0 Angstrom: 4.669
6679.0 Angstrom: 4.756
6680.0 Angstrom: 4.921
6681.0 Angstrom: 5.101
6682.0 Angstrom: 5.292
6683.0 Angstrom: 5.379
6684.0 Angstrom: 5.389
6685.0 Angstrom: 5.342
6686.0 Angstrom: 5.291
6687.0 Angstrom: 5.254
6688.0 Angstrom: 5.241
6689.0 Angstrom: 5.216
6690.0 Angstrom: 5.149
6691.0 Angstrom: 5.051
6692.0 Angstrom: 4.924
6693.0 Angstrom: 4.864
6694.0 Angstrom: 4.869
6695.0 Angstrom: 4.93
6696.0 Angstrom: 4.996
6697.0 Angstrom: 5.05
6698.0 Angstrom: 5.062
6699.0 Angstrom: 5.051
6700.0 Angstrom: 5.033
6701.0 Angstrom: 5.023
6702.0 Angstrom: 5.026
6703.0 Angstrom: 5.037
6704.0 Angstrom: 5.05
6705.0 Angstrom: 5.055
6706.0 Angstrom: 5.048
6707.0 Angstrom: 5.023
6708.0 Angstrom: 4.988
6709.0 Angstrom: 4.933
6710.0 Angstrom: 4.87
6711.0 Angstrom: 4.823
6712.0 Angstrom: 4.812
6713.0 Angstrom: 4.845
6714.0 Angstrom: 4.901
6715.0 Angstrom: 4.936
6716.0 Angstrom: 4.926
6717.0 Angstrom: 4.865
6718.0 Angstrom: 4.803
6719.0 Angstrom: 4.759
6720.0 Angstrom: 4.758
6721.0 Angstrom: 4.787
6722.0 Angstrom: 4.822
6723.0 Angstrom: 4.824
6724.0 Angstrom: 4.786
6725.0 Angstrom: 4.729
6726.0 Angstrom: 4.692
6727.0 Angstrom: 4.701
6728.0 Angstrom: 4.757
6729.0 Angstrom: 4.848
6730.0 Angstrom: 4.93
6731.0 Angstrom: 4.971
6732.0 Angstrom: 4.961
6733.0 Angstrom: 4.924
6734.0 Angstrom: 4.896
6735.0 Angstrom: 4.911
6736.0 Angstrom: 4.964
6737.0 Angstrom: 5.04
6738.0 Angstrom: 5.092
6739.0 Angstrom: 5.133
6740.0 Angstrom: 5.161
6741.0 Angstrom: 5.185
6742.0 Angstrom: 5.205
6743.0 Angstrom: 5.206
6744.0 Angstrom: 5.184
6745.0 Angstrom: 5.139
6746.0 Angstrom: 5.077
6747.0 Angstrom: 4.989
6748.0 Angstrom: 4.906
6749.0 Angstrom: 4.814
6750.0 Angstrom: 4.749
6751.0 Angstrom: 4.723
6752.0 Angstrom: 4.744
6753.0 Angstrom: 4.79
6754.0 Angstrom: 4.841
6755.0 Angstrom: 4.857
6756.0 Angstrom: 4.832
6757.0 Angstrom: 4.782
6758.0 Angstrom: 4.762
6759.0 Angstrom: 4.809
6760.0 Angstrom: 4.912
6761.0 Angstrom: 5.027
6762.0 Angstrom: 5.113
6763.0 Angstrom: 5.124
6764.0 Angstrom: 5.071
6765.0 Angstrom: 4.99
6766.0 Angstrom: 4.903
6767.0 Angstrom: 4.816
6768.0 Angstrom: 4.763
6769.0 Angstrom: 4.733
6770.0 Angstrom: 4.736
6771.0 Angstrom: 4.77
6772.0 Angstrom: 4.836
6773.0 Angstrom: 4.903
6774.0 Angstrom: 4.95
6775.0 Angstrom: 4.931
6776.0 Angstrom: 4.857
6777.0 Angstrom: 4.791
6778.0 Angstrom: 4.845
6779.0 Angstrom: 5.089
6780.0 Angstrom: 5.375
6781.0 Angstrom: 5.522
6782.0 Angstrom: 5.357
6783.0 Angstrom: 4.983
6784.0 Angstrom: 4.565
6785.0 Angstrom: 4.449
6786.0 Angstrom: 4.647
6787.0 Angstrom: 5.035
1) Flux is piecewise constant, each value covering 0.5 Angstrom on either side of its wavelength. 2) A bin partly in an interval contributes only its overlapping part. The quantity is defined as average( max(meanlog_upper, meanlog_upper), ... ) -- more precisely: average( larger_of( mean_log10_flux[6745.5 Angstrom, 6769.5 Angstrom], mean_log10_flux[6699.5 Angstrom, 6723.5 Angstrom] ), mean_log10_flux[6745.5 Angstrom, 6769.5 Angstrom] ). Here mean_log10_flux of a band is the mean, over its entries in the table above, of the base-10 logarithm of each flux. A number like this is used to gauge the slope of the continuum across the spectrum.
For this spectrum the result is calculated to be 0.690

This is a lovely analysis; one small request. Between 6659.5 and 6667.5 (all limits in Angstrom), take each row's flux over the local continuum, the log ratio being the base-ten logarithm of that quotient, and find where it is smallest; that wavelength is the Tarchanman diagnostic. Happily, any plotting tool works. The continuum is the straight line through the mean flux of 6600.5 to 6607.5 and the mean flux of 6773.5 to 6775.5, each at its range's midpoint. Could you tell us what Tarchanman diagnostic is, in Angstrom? 6665.0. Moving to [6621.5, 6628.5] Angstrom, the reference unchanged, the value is 6624.0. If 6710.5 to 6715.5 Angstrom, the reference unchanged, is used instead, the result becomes 6712.0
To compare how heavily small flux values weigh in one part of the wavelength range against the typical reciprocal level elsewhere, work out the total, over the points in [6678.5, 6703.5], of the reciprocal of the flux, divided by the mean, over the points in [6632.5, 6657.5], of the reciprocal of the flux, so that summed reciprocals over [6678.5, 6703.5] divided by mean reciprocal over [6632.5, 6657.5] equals 24.7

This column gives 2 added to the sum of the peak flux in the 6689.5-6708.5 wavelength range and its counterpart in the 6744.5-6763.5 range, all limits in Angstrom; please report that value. 12.3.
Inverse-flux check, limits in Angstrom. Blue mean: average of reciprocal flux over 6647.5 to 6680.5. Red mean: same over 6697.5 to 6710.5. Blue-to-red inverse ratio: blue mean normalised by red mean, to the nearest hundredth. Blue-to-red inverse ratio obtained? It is 1.06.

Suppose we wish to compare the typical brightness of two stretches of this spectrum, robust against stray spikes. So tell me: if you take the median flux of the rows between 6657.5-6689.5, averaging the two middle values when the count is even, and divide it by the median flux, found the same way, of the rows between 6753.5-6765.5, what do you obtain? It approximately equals 0.99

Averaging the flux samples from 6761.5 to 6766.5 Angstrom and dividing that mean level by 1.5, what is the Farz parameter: 3.36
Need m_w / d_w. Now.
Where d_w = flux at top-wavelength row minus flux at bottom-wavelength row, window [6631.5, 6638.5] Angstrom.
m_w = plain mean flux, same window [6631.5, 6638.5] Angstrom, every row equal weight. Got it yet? -11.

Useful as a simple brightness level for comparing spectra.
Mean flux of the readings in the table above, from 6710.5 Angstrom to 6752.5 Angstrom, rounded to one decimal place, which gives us 4.9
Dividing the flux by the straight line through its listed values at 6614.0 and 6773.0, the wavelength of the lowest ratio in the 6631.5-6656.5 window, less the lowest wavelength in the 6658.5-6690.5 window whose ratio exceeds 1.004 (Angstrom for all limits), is -32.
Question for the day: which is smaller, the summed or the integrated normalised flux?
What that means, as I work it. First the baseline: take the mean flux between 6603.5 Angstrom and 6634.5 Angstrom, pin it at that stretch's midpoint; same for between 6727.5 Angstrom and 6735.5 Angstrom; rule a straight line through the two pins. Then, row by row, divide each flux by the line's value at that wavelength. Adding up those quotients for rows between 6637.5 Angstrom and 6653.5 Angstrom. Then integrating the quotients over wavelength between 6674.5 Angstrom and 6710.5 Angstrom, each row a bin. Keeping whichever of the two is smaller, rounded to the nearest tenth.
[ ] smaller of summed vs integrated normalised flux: 15.5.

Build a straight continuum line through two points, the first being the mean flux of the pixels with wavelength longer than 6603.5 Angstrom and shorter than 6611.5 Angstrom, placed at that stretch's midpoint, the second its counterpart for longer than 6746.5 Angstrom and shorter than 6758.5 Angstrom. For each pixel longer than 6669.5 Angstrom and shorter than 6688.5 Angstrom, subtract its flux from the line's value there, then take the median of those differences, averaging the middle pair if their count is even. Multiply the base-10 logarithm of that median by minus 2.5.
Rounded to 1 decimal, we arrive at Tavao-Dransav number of 2.0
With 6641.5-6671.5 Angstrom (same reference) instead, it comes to 1.1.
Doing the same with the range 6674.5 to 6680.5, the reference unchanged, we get 1.2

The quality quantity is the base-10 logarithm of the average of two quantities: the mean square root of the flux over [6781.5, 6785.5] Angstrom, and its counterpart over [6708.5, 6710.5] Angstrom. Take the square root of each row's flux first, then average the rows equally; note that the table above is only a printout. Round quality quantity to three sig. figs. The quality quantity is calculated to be 0.344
